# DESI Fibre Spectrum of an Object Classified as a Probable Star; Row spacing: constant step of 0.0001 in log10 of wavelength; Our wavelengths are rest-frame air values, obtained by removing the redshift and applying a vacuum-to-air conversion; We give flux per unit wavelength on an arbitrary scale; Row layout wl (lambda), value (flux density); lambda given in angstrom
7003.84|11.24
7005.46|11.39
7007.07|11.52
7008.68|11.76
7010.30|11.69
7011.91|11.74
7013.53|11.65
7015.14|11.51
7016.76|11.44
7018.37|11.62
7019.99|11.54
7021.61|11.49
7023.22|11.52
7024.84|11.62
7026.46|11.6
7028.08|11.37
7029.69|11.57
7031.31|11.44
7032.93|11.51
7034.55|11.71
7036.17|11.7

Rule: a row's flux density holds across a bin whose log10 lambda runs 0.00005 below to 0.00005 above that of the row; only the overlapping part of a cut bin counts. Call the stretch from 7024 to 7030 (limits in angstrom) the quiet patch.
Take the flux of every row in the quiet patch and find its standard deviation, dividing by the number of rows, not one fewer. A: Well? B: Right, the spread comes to 0.10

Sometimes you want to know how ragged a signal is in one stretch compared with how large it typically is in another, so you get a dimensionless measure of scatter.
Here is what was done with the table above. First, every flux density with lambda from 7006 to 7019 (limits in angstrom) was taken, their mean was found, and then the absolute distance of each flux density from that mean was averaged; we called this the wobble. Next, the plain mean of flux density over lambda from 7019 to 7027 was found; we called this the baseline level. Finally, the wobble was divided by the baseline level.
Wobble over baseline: 0.0082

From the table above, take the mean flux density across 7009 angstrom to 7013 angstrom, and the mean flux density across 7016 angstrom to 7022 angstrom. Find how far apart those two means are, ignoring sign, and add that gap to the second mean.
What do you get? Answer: 11.7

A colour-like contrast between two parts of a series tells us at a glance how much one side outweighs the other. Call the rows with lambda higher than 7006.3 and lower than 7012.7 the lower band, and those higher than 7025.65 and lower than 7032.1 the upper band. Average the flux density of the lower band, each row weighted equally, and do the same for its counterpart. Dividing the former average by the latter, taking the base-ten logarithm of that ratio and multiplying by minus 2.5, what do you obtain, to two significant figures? -0.017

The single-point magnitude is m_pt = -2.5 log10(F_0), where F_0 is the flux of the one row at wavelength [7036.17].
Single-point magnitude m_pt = -2.67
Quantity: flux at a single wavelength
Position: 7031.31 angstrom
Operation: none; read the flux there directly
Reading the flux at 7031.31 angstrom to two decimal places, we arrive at 11.44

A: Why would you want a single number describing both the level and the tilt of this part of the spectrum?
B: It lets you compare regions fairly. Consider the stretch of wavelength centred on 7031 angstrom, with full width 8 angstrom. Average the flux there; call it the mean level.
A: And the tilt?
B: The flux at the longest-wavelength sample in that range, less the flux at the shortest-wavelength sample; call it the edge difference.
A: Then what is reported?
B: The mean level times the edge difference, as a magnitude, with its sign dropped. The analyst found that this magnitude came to 3.9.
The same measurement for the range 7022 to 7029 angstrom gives 1.7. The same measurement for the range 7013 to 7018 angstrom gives 2.4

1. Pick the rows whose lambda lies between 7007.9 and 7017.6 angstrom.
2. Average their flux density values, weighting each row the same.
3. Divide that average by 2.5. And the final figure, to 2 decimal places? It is 4.65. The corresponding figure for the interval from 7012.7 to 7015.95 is 4.63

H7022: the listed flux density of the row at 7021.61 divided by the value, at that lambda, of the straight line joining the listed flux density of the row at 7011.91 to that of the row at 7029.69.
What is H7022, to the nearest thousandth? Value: 0.986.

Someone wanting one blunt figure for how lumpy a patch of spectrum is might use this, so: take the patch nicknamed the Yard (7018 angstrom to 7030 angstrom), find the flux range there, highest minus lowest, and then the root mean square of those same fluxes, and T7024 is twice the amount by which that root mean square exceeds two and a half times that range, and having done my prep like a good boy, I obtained 21.8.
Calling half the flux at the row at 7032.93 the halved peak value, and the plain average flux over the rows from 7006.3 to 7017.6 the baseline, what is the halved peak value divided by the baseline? 0.495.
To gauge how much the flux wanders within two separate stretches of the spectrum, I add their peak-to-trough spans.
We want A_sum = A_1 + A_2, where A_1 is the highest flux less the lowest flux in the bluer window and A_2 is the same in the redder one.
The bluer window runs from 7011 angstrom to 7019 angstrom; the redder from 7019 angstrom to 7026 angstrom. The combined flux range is 0.43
